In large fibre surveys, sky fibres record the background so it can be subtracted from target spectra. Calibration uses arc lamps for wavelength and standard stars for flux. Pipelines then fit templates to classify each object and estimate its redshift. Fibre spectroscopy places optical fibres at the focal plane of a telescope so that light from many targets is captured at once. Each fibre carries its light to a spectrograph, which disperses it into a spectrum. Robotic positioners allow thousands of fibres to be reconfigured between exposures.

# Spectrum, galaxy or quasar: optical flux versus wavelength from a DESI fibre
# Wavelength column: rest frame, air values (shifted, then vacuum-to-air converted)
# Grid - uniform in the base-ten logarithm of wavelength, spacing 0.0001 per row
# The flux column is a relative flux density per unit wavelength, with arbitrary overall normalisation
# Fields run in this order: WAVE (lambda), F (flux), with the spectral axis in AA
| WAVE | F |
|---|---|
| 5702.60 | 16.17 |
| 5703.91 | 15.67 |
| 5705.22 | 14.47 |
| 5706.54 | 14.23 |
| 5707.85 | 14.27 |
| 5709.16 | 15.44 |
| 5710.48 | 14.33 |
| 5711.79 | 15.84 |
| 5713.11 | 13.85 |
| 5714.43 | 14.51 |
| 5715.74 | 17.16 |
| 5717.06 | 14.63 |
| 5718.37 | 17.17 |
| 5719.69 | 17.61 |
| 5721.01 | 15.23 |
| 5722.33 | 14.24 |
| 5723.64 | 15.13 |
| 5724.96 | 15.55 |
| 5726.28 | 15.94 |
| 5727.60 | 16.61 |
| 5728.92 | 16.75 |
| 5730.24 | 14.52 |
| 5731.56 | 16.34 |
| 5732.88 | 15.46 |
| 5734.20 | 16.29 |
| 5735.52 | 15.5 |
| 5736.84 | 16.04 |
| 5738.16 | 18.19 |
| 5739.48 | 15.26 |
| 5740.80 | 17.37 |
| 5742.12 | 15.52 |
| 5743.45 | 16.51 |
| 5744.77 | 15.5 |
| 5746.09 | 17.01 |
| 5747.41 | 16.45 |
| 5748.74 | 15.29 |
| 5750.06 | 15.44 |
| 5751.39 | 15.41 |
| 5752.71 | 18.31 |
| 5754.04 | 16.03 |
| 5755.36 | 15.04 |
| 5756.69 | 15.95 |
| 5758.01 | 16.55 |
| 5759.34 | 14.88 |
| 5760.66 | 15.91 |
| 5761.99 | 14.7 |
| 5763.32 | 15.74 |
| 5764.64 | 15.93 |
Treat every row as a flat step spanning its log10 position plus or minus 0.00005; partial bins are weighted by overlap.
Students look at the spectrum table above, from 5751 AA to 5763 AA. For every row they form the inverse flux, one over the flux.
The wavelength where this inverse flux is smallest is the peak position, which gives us 5752.71 AA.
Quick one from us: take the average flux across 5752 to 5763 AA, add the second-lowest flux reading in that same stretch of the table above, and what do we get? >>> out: 30.8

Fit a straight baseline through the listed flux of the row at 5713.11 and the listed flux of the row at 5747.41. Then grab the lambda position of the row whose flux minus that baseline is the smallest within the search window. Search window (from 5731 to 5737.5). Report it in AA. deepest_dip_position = 5735.52 AA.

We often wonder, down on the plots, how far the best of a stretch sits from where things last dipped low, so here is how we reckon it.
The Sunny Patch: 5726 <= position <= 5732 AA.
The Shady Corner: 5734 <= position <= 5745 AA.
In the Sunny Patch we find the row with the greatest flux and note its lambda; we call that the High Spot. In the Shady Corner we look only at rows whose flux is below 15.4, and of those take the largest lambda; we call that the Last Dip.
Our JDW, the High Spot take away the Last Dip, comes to -10.6 AA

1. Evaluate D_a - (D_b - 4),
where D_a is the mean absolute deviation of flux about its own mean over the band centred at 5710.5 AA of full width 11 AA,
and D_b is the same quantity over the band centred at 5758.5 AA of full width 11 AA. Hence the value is 4.3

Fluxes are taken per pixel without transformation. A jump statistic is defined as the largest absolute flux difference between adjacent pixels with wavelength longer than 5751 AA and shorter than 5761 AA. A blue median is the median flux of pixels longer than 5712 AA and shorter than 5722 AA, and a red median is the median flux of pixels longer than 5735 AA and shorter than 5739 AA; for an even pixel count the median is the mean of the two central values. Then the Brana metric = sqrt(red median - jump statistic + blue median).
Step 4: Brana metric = 5.326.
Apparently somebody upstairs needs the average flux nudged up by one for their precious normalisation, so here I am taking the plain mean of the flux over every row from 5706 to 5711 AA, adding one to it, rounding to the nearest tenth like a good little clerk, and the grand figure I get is 15.6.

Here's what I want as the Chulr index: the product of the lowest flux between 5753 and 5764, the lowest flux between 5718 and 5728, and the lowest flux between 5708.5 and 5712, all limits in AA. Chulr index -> 3000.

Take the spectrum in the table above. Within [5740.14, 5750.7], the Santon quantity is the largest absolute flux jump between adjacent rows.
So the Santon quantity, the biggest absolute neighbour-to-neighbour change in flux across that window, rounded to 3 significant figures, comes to 1.85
